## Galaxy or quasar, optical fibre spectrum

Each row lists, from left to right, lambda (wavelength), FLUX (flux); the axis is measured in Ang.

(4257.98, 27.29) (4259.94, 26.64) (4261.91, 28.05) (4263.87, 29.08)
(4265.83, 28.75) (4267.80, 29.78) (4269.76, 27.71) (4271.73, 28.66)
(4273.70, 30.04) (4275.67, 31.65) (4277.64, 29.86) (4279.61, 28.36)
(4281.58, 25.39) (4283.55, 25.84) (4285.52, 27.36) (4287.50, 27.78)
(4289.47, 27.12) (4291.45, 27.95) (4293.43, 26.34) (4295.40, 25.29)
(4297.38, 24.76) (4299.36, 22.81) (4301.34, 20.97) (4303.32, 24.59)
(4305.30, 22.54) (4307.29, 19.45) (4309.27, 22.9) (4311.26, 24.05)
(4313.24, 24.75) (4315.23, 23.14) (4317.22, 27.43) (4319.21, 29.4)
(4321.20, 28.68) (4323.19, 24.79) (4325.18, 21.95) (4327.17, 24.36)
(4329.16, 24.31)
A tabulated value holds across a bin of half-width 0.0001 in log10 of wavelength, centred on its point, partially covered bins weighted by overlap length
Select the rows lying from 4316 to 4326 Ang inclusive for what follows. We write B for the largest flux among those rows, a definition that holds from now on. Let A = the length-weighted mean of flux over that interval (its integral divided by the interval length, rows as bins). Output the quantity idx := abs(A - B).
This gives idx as 3.0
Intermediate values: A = 26.4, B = 29.4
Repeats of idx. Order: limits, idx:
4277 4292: 2.5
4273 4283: 2.8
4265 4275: 1.0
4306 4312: 2.0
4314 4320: 2.9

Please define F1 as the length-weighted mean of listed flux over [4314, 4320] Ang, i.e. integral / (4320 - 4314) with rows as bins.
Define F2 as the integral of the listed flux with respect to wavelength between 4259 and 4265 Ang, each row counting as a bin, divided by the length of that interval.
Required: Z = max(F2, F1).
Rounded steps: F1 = 26.5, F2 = 28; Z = 28.0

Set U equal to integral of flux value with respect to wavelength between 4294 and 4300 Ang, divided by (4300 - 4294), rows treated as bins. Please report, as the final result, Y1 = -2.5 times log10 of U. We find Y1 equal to -3.47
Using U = 25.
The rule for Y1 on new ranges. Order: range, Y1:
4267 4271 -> -3.65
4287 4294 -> -3.59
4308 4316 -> -3.43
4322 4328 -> -3.44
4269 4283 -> -3.65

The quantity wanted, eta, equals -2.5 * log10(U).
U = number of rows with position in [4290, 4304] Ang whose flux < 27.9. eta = -1.9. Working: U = 6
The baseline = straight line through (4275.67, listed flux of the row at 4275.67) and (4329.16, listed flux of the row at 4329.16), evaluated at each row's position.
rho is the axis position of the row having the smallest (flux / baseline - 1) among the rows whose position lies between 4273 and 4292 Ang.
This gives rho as 4281.58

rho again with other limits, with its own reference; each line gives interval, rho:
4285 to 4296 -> 4295.40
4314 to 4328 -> 4315.23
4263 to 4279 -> 4269.76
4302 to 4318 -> 4307.29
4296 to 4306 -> 4301.34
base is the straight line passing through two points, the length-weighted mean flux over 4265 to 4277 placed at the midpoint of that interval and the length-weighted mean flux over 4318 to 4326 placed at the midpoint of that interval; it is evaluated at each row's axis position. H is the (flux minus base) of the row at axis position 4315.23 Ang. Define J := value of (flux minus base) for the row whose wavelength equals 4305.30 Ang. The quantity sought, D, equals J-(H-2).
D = 0.8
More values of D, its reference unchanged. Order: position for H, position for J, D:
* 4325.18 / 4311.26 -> 3.3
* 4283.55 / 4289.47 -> 3.6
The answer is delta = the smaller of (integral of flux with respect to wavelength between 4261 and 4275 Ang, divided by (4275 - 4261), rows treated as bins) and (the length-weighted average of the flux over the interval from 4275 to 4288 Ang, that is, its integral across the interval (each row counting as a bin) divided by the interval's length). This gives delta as 28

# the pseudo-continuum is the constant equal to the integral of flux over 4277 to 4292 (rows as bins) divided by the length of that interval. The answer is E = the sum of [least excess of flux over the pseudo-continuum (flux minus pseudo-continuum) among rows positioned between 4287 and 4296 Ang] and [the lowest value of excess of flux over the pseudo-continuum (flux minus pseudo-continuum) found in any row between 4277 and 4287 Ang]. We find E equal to -4.1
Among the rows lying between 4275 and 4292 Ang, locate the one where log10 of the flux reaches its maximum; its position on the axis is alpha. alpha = 4275.67 Ang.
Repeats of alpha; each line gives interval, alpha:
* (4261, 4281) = 4275.67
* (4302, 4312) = 4303.32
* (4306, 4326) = 4319.21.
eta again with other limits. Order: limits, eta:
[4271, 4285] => -0.8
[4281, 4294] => -1.9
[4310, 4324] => -1.7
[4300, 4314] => -2.1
